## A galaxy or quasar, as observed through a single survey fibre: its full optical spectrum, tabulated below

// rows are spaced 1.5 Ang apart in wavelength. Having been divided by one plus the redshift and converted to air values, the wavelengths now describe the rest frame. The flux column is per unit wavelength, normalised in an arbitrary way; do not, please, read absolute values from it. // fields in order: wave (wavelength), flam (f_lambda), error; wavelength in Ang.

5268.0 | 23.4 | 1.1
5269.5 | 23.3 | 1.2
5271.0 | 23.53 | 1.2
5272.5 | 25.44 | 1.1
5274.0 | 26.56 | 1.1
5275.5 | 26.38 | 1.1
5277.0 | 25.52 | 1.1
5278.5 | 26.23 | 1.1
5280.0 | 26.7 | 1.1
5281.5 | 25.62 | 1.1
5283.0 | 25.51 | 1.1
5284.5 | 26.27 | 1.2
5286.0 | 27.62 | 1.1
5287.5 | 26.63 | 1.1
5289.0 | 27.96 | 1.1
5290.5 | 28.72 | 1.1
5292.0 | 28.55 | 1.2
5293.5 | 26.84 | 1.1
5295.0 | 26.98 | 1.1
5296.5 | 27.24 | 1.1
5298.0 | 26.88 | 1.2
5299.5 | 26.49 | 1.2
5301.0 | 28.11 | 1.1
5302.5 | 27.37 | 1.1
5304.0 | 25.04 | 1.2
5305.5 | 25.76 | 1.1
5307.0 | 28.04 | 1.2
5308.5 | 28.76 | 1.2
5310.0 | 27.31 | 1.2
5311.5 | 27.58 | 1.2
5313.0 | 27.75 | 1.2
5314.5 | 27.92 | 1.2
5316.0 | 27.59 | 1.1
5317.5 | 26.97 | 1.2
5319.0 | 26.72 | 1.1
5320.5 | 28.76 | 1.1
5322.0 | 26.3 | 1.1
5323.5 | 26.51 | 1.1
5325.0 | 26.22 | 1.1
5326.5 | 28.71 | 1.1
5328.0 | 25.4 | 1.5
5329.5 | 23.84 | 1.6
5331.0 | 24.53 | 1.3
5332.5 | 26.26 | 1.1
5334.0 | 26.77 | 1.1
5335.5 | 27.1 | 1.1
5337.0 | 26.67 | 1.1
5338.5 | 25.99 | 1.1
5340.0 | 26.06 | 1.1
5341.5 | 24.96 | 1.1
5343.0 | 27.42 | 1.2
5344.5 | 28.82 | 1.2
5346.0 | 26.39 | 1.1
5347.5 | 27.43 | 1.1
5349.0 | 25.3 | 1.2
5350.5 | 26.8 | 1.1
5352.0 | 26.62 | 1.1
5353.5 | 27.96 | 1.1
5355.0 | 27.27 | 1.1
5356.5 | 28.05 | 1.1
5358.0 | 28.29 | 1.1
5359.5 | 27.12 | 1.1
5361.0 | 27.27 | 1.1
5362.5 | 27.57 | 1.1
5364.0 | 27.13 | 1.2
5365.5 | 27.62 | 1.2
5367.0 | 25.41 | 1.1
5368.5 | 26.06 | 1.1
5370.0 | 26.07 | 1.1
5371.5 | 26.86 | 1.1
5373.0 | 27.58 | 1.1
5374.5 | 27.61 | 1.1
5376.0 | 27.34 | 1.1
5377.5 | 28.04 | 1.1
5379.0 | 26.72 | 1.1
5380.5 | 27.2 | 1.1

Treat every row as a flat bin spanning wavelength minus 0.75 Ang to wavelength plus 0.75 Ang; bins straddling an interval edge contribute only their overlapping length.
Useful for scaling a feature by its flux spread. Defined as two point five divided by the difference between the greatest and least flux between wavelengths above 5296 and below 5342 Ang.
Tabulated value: 0.51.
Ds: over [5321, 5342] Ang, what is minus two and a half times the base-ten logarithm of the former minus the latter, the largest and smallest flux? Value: -1.72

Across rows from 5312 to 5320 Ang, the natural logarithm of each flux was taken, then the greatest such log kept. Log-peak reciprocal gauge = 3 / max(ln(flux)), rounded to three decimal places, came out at 0.901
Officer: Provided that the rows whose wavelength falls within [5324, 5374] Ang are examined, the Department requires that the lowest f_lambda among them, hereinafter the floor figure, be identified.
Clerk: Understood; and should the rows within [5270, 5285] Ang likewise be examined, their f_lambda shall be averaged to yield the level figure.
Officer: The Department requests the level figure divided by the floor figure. 1.08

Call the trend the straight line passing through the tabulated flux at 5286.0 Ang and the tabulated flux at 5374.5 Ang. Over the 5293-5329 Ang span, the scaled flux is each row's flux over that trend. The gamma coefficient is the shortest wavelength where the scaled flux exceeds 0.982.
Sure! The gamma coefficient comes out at 5296.5 Ang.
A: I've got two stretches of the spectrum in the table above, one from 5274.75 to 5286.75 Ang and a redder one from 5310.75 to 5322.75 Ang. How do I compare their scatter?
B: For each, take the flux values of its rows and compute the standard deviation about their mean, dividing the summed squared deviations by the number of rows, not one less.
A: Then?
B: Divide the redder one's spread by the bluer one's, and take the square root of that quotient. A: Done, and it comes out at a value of 1.04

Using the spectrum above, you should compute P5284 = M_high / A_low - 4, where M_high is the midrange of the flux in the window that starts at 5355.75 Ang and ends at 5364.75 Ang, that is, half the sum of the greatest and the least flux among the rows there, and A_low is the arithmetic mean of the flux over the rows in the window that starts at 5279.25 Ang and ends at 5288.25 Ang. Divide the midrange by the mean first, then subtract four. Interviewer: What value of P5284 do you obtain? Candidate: -2.950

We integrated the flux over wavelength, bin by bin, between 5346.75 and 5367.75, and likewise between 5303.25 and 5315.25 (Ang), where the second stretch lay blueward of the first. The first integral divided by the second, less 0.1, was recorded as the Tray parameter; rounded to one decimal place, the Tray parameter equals 1.6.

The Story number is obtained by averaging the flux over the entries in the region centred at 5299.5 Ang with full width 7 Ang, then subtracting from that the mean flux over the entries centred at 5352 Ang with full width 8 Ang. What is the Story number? 0.4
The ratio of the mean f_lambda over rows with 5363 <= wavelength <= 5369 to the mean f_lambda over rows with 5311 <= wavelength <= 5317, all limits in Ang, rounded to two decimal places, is 0.96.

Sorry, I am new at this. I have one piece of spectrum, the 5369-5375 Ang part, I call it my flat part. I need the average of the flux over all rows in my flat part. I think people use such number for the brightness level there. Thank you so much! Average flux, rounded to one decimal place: 27.0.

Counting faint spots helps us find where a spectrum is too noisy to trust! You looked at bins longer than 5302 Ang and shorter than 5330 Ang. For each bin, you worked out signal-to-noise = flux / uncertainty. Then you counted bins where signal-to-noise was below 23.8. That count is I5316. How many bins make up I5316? 10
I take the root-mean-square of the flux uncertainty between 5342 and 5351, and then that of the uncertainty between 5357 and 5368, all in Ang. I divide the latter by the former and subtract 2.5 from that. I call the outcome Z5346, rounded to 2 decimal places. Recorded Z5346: -1.52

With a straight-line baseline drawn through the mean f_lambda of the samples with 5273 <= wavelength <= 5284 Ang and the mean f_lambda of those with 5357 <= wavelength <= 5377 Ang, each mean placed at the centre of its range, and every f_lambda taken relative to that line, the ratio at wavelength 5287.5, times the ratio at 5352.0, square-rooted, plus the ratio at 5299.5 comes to 2.010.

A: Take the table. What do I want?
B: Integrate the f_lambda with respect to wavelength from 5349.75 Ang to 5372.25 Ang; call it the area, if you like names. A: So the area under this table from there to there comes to 609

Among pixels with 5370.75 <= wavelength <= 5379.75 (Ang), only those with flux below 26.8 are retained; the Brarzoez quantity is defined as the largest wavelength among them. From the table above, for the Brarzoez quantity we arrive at 5379.0 Ang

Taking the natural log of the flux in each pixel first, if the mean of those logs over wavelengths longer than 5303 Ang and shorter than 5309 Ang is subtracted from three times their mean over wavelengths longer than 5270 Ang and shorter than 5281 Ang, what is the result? 6.45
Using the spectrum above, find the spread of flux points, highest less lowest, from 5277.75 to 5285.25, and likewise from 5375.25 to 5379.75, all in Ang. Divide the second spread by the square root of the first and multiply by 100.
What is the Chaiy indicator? 121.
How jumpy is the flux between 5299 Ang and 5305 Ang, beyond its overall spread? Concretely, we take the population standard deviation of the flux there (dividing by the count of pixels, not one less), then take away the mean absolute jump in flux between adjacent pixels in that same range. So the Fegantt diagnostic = -0.4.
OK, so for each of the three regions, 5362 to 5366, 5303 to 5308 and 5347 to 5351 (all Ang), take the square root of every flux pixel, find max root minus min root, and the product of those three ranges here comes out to 0.0028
